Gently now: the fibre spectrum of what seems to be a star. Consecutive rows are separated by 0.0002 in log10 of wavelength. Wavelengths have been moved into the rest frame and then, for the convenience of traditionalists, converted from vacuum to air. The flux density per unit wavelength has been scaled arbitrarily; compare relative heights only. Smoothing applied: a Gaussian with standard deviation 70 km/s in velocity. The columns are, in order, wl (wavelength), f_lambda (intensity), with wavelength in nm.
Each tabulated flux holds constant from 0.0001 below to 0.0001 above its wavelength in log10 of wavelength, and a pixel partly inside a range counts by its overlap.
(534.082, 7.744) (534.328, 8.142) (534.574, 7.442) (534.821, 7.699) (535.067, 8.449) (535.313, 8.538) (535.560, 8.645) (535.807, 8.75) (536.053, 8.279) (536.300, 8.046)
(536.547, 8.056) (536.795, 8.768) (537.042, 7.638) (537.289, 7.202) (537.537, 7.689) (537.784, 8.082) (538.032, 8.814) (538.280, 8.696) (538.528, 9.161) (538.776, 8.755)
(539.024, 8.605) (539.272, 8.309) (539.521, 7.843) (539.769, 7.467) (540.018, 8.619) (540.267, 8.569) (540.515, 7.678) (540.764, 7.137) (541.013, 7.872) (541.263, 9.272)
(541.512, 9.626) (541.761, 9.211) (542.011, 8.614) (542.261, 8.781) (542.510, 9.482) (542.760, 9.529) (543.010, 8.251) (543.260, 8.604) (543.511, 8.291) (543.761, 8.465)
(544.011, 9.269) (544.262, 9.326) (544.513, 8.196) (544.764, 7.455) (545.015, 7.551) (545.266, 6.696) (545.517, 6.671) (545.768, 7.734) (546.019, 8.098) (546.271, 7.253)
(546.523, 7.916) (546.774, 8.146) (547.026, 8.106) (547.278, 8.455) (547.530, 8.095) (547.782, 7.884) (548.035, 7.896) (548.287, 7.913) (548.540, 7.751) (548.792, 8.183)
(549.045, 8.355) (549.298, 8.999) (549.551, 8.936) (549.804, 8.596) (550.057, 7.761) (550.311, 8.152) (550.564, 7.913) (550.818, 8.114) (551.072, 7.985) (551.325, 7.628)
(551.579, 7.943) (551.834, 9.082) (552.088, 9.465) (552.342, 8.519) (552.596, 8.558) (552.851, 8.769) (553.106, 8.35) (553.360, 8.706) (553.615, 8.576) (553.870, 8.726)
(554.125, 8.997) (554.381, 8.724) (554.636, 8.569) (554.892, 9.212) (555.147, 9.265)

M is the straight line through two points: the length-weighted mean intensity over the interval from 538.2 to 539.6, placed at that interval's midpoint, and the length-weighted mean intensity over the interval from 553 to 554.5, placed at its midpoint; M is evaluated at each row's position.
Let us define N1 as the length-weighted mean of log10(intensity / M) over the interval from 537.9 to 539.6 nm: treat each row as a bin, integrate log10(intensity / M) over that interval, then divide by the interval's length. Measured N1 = 0.001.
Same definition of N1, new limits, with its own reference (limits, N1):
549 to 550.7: -0.014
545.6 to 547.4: -0.038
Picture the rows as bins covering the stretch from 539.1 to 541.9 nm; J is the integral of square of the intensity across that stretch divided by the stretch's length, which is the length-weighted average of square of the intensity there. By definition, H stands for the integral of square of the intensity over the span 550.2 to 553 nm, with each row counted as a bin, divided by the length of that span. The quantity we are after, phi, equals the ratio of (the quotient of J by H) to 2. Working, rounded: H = 70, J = 70.0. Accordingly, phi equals 0.497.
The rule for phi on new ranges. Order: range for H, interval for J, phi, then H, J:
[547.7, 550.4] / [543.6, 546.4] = 0.464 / 68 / 62.9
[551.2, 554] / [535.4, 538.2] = 0.456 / 74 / 67.3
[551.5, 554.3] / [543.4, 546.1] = 0.423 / 76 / 64.3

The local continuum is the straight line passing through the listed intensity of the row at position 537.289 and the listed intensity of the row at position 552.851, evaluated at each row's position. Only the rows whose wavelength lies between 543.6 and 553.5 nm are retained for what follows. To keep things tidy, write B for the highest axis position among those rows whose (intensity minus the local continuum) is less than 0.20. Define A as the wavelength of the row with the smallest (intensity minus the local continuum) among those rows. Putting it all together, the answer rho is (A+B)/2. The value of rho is 549.44 nm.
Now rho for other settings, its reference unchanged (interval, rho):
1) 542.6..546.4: 545.89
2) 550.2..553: 552.09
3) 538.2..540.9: 540.76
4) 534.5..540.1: 538.53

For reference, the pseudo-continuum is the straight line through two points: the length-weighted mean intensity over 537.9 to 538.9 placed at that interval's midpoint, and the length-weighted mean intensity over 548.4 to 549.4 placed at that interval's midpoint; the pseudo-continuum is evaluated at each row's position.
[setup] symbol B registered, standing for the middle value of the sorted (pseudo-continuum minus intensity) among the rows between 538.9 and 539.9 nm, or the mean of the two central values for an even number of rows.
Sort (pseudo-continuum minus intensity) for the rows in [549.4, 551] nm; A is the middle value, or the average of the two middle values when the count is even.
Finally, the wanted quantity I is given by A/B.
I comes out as 0.1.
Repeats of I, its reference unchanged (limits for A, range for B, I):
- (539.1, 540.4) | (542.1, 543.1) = -1.0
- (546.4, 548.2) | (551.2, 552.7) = -0.7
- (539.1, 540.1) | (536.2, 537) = 0.8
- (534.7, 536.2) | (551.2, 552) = 2.4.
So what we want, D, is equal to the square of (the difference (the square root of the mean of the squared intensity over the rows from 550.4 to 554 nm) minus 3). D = 30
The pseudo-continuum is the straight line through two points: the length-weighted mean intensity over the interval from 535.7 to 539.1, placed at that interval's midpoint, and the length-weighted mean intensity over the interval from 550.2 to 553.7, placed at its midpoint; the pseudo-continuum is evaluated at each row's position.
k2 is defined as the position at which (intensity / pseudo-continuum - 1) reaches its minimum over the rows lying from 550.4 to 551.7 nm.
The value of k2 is 551.325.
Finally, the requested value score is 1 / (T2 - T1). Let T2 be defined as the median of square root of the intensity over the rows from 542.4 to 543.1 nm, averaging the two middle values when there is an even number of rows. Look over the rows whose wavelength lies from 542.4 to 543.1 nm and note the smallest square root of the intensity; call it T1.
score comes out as 5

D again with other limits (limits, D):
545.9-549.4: 26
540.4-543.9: 32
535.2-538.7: 28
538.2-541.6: 29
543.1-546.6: 25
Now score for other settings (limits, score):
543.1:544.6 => 17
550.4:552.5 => 13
